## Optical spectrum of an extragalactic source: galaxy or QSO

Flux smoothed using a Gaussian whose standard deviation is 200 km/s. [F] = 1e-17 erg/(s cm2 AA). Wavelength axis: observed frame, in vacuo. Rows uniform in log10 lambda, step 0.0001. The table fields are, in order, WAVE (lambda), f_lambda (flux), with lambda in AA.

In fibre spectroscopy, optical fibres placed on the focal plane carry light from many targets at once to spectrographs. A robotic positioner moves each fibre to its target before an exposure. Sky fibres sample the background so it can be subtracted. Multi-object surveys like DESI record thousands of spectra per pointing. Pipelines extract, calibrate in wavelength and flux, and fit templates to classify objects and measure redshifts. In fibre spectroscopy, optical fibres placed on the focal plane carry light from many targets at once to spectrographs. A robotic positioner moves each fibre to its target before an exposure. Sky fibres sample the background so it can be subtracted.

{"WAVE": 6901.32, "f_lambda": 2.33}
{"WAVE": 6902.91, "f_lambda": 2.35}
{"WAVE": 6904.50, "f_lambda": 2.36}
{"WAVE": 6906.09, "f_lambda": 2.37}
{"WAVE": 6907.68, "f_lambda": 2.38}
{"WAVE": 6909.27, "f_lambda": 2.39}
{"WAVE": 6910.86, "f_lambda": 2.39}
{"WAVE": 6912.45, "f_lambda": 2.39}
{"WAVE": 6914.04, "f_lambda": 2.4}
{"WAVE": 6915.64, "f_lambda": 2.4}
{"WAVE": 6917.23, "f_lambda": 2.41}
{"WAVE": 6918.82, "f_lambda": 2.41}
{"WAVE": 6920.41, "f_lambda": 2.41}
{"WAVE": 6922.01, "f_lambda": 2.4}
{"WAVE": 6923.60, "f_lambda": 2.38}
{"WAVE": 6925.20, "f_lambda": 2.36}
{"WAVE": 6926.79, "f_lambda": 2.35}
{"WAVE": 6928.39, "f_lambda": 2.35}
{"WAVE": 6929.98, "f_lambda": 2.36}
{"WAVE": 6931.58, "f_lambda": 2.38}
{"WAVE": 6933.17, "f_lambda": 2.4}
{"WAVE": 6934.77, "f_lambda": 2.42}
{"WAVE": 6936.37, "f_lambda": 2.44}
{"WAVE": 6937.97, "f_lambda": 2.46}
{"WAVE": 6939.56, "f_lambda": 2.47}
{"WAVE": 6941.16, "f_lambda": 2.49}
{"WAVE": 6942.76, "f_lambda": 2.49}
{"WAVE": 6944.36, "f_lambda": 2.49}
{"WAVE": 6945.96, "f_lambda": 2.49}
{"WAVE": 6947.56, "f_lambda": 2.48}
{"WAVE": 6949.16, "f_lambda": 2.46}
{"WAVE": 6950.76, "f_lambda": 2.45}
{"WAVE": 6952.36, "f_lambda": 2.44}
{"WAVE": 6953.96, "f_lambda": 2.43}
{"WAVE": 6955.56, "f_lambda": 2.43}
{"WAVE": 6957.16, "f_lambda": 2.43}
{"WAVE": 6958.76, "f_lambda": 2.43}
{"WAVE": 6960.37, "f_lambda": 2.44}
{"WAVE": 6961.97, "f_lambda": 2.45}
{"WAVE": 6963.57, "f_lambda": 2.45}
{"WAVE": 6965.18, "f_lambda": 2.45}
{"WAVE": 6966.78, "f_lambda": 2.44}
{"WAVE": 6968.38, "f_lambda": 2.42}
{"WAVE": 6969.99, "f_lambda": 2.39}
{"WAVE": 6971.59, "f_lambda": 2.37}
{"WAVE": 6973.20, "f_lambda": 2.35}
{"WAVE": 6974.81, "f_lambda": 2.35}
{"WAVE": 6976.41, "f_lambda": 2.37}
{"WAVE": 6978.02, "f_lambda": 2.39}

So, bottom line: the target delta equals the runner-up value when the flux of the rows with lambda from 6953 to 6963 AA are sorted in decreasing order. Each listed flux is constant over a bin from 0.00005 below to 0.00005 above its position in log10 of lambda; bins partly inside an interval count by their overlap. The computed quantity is 2.44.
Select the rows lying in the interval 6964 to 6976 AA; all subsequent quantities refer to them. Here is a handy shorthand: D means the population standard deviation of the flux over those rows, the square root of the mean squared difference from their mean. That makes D 0.038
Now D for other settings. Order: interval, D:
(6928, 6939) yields 0.038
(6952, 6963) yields 0.007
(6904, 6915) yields 0.013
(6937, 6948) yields 0.011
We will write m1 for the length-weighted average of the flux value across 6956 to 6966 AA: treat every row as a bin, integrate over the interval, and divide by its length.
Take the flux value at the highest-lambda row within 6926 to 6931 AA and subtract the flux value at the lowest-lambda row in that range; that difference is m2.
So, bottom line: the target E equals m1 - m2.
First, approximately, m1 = 2.441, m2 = 0.01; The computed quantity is 2.43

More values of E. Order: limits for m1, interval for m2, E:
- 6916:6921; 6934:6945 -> 2.34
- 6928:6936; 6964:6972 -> 2.47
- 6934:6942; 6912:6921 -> 2.44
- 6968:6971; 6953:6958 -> 2.40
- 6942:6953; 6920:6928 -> 2.53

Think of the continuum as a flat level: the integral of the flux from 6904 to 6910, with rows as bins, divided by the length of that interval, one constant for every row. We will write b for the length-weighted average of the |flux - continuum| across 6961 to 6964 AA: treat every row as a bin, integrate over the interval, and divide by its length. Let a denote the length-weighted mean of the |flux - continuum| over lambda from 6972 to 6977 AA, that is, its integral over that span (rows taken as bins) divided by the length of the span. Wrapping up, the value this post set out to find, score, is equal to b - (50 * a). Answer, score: -1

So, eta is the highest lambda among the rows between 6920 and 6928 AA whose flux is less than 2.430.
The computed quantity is 6926.79 AA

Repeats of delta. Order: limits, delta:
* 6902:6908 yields 2.37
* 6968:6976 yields 2.39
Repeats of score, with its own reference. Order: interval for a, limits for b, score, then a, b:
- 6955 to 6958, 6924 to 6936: -3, 0.05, 0.023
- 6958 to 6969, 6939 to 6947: -3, 0.06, 0.110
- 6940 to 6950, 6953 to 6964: -5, 0.11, 0.061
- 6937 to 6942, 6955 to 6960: -5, 0.10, 0.055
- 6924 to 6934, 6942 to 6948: -1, 0.02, 0.112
